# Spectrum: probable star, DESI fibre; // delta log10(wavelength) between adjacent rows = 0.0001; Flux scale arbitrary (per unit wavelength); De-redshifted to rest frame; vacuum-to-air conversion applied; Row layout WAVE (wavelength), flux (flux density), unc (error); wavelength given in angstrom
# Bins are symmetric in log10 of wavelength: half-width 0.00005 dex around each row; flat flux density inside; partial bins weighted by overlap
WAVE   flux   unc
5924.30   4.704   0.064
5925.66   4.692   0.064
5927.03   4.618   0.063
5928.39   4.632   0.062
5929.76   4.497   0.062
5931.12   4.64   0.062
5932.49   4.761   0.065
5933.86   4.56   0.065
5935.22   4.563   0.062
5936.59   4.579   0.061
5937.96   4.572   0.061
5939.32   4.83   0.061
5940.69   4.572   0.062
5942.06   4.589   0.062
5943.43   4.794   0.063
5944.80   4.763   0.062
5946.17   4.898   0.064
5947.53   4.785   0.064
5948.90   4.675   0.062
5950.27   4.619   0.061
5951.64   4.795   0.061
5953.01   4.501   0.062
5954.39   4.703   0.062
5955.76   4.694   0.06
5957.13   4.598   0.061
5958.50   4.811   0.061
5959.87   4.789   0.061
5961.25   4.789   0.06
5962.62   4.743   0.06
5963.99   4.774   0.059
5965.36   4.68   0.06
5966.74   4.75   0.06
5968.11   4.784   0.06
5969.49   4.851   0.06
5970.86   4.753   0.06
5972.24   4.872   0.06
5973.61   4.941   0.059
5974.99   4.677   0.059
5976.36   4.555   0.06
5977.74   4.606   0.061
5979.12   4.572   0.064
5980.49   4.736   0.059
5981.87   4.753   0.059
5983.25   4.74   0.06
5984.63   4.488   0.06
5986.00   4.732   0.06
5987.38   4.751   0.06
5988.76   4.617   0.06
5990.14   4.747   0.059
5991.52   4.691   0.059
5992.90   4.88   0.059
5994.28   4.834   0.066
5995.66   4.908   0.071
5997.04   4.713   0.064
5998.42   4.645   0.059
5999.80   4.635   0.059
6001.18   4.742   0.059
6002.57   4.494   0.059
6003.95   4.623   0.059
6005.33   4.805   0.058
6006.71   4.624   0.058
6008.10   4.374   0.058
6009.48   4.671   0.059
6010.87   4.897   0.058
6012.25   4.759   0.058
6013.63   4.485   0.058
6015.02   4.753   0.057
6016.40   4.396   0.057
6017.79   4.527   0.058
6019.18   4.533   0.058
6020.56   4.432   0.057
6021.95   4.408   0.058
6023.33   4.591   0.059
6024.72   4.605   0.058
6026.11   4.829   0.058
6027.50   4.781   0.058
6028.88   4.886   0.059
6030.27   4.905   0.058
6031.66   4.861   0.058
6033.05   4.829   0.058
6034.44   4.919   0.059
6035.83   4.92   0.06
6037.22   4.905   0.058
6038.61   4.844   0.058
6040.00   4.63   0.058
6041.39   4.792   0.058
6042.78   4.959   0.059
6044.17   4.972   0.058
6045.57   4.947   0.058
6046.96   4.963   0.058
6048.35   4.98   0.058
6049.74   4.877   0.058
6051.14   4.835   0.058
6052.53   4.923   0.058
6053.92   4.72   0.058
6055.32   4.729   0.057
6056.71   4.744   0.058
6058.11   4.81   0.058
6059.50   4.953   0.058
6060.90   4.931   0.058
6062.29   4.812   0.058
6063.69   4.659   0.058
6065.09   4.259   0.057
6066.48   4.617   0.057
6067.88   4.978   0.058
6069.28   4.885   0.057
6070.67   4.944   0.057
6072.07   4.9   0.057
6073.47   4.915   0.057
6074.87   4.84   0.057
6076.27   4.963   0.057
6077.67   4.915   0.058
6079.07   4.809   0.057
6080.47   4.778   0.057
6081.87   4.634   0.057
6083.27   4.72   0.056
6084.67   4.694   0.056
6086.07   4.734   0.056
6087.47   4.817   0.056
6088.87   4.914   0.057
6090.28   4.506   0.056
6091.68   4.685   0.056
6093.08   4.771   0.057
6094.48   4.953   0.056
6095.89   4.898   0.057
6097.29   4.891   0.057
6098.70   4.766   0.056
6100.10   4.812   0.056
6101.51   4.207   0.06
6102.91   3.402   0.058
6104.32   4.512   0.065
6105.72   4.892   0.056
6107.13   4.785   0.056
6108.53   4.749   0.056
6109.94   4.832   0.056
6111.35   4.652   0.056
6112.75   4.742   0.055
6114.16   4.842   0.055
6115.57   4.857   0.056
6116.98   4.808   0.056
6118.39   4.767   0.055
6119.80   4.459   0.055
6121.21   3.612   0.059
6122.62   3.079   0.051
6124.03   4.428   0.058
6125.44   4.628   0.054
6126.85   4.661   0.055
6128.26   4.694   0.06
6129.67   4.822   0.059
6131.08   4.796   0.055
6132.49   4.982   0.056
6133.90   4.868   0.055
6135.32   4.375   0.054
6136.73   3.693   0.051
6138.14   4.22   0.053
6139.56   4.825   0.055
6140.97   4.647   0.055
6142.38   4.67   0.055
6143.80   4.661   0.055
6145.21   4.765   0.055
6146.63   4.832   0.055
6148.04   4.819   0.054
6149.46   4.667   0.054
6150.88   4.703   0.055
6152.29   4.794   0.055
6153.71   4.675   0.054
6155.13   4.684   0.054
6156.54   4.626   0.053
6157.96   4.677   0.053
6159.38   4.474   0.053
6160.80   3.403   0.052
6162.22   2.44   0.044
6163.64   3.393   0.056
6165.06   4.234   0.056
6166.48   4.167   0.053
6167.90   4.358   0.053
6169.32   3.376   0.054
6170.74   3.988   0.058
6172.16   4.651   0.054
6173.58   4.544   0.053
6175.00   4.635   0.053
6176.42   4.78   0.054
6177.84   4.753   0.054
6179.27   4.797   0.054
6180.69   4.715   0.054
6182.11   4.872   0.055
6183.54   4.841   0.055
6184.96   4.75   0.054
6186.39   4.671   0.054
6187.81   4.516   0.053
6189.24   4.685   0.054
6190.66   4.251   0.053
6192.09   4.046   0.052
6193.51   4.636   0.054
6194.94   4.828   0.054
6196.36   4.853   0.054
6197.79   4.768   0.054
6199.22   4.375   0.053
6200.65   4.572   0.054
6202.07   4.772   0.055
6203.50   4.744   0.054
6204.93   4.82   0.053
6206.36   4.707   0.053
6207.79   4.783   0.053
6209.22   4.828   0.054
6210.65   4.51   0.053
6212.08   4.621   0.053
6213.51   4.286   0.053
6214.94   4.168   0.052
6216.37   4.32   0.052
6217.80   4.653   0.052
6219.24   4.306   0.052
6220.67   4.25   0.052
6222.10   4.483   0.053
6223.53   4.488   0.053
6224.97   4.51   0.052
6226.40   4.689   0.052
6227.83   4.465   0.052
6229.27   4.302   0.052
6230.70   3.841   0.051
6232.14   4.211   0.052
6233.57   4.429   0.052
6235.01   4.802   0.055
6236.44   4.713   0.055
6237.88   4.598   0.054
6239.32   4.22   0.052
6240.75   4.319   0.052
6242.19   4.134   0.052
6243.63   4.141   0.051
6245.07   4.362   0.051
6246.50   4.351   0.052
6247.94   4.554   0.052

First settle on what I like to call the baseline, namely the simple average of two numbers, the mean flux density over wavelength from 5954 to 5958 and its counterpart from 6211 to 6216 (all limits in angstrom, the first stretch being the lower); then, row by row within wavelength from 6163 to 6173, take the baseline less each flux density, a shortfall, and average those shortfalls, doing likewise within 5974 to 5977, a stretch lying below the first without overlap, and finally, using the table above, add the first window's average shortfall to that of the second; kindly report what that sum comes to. 0.4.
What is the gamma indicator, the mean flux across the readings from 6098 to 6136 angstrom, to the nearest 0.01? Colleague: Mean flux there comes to 4.56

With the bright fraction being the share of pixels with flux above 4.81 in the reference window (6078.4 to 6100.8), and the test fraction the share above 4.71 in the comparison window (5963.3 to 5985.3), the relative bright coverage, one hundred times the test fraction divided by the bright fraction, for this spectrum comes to 167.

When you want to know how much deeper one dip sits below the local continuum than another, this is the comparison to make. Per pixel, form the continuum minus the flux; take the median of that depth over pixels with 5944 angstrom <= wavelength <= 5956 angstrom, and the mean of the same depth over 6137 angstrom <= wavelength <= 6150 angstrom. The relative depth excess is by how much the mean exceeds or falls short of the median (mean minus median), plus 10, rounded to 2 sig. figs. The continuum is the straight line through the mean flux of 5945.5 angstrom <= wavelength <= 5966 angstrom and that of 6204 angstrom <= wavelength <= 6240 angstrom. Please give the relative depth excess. 9.9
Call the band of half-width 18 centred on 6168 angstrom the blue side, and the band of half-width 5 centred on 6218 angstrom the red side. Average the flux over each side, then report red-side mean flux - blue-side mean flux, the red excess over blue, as 0.0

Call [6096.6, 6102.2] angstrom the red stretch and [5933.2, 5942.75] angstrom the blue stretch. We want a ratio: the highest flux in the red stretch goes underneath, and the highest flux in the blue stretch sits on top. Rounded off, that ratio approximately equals 0.99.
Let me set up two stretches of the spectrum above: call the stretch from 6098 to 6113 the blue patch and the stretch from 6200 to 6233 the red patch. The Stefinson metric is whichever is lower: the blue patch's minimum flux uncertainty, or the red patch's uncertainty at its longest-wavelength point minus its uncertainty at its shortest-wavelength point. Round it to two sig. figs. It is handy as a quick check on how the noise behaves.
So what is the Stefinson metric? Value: -0.0020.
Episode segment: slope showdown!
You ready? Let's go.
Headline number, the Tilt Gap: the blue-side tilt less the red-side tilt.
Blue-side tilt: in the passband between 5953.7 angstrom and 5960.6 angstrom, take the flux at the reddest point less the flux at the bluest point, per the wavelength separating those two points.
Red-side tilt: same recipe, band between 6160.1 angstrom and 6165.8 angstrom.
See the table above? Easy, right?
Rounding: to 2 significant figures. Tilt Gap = -0.18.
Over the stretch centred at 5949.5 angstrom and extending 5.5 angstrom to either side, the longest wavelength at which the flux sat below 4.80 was 5954.39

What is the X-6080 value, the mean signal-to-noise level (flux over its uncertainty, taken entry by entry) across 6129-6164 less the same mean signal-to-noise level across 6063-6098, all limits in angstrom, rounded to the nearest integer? -2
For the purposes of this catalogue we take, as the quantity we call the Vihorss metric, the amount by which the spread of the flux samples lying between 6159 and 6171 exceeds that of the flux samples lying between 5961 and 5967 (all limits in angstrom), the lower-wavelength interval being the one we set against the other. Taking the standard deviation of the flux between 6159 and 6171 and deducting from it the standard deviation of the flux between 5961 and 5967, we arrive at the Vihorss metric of 0.6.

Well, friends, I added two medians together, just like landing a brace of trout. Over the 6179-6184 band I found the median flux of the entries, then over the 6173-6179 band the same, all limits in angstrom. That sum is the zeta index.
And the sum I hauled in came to 9.51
